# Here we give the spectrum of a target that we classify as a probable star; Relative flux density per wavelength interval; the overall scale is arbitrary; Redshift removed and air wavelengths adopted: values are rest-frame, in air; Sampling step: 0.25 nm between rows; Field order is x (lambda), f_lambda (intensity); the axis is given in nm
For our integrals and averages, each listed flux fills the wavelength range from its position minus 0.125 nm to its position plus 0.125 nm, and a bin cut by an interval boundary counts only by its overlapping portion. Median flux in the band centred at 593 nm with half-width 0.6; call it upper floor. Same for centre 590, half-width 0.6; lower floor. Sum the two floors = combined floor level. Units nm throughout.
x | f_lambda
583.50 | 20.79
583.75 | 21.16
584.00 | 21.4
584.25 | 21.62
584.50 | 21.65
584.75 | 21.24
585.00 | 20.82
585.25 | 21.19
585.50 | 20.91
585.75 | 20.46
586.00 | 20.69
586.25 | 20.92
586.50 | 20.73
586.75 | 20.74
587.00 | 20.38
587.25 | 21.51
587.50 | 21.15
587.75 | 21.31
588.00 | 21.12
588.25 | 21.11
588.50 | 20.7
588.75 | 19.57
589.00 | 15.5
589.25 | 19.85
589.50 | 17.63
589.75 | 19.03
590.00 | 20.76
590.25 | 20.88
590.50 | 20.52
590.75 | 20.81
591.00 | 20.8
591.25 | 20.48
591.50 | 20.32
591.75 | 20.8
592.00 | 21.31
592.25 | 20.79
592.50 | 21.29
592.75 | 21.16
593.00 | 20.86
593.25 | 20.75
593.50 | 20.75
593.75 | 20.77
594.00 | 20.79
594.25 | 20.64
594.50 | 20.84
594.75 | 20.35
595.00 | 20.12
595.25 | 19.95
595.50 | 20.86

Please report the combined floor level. 41.4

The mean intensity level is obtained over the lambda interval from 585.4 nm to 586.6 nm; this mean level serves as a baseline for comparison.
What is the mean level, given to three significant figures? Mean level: 20.7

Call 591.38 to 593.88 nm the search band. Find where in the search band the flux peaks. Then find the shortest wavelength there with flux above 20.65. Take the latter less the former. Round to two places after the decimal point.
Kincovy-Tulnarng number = -0.25 nm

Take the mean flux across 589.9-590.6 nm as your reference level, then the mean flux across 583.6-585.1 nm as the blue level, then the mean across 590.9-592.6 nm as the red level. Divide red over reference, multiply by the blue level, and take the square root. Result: 4.63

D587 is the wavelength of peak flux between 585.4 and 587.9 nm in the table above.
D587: 587.25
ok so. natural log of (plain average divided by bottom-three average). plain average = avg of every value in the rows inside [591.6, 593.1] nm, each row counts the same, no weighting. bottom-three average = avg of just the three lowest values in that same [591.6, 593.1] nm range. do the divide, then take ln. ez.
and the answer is 0.010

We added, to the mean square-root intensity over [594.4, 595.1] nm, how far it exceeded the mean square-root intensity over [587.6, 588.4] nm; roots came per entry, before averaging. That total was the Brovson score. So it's 4.44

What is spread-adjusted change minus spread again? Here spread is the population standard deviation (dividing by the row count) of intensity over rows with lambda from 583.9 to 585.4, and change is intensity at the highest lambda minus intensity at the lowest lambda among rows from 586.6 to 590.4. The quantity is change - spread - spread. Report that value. -0.4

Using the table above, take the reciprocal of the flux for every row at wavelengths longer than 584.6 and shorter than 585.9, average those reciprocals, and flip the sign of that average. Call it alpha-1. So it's -0.0478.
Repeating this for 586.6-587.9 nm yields -0.0476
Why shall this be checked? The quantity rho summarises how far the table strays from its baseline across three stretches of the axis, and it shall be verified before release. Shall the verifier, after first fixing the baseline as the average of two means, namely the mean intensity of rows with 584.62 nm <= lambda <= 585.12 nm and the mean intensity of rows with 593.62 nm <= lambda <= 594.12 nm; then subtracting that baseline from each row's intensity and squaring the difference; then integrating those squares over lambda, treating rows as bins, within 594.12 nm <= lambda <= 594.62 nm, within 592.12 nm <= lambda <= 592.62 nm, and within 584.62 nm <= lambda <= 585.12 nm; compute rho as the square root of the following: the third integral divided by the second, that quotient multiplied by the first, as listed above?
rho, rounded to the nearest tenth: 0.1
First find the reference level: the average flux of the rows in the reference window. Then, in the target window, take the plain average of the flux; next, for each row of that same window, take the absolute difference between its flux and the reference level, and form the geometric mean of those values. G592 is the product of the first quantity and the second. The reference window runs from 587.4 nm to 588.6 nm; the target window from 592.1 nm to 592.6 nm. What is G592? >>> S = 5.2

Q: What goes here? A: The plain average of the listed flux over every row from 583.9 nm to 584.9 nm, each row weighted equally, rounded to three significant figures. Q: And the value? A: 21.5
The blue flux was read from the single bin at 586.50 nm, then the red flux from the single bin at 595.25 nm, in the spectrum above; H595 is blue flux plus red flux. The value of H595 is 40.7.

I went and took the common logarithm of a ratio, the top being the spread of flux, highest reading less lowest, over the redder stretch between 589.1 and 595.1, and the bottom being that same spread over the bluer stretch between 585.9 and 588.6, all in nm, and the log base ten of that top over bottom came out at 0.51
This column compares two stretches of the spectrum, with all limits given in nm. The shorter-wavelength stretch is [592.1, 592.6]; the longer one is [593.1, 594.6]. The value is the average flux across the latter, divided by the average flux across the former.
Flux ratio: 0.99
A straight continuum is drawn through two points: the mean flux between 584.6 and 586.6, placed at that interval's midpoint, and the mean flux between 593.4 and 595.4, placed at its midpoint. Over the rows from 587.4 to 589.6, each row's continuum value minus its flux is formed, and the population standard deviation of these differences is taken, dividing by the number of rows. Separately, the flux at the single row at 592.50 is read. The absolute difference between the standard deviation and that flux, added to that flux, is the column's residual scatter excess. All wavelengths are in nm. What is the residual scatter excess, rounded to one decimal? 40.7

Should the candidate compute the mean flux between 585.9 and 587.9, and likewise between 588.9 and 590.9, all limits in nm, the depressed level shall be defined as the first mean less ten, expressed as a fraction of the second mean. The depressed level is 0.56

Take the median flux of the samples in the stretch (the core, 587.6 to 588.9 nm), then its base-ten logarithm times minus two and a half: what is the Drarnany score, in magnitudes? -3.31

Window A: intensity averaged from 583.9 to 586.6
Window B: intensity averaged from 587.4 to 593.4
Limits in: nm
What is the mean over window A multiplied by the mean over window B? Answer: 429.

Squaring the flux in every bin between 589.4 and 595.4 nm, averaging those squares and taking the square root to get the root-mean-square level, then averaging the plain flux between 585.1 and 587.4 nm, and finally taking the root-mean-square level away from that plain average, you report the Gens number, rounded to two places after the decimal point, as 0.31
